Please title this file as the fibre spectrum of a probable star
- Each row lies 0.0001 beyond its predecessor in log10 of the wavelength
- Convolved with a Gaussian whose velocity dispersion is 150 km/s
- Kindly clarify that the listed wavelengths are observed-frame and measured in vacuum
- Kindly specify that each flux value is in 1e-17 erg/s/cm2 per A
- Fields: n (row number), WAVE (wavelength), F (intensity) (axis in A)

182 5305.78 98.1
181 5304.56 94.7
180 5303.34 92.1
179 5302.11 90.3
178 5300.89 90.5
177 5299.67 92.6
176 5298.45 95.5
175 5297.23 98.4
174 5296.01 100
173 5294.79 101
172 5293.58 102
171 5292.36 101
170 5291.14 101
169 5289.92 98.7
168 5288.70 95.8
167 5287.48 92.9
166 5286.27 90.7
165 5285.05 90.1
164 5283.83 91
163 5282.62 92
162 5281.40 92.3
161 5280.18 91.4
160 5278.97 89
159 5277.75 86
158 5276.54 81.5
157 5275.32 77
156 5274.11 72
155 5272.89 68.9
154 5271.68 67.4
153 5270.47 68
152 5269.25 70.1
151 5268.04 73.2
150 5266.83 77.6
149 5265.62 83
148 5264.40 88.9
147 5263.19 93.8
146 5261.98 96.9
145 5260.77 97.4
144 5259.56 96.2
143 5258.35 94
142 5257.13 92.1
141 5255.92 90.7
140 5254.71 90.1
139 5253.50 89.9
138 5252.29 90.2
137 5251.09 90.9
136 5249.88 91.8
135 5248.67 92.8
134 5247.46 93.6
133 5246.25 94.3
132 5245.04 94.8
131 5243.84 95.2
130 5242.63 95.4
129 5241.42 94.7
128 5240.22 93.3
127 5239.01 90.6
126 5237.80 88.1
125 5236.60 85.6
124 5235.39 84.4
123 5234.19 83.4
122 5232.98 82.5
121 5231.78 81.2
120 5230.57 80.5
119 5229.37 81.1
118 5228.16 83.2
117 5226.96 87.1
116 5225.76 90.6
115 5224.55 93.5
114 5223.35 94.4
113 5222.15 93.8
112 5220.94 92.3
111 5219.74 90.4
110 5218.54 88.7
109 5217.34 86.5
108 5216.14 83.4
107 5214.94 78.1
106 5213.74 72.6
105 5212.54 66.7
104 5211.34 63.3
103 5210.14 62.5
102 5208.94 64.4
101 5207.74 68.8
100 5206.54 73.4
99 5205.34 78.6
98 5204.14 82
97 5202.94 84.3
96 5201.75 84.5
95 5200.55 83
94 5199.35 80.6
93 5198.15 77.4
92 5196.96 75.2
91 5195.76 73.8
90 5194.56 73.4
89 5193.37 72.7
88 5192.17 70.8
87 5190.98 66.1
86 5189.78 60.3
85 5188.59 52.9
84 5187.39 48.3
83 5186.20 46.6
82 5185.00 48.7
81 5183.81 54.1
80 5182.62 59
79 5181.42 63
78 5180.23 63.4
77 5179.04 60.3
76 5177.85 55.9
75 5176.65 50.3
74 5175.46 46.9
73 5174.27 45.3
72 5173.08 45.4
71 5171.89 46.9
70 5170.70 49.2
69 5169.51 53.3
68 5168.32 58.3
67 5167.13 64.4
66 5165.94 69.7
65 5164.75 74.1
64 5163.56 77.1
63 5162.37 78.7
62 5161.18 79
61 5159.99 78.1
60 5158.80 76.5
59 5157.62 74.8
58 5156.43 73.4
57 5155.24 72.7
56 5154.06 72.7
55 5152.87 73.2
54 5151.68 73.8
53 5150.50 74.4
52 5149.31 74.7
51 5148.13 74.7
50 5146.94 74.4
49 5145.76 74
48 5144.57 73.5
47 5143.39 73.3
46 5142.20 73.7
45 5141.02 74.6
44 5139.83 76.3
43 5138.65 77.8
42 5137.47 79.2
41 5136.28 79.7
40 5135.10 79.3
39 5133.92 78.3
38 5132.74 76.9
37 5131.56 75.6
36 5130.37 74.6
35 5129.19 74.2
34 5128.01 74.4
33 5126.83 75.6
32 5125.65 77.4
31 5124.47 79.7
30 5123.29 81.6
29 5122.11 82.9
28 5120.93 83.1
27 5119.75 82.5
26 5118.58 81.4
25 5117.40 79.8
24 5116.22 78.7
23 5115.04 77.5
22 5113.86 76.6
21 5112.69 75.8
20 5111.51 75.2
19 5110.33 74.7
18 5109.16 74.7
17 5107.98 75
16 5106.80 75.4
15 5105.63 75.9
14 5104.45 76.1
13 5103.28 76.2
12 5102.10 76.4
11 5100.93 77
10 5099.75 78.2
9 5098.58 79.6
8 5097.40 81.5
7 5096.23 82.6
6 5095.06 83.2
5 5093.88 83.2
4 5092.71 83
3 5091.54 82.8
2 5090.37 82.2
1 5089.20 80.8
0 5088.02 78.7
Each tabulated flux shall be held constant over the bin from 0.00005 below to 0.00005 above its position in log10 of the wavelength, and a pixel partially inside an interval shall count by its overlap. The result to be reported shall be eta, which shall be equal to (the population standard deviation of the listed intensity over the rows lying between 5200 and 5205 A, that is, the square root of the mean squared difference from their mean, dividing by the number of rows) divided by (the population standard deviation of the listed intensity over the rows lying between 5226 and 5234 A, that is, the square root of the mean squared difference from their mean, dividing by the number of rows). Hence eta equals 0.46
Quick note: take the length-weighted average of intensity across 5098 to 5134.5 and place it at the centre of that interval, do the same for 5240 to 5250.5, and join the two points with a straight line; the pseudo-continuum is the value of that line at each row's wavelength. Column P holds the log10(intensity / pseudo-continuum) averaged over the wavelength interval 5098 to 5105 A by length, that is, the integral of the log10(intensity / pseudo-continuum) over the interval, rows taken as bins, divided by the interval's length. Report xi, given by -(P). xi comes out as -0.010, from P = 0.010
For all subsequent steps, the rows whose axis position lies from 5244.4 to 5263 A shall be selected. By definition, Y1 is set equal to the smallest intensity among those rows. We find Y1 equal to 89.9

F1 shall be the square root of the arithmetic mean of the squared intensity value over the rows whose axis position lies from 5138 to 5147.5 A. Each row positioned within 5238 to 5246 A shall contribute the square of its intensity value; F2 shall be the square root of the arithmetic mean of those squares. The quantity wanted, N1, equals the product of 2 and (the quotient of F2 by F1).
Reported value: 2.52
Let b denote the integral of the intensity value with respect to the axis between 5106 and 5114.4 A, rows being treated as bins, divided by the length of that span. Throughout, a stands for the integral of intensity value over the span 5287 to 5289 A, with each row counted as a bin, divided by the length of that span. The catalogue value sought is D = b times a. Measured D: 7096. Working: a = 94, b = 75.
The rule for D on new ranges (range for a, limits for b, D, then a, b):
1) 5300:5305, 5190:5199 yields 6646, 92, 72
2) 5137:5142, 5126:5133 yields 5768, 77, 75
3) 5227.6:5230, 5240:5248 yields 7761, 82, 95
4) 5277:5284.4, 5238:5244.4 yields 8419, 90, 93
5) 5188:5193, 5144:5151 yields 4679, 63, 74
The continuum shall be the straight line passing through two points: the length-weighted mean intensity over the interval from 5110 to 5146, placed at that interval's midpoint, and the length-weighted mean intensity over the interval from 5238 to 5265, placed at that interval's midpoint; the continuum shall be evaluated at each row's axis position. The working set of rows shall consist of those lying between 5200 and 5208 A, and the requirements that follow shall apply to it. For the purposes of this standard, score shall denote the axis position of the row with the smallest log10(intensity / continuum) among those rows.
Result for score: 5207.74 A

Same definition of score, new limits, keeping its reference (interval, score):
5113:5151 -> 5143.39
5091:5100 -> 5099.75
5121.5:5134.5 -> 5129.19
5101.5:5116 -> 5110.33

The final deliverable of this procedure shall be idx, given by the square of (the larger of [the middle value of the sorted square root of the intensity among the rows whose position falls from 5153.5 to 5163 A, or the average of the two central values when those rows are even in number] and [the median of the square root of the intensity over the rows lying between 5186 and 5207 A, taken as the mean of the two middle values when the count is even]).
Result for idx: 76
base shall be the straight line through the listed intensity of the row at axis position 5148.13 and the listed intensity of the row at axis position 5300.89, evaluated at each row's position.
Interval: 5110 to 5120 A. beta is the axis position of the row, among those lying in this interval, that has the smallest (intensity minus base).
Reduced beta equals 5110.33 A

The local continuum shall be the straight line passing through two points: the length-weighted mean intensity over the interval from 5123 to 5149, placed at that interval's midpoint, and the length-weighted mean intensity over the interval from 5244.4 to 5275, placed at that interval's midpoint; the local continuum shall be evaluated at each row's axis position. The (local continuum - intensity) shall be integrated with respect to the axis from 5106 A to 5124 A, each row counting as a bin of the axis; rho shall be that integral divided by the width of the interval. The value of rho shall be -3.8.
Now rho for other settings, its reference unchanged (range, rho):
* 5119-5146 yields -1.4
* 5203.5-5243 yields 0.5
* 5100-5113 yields -1.9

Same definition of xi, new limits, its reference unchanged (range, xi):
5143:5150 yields 0.040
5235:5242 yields 0.017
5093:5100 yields -0.037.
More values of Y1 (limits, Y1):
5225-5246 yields 80.5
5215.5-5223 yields 83.4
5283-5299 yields 90.1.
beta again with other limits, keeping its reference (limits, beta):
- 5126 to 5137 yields 5129.19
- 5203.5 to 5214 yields 5210.14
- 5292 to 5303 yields 5302.11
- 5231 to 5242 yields 5231.78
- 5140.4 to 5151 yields 5143.39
